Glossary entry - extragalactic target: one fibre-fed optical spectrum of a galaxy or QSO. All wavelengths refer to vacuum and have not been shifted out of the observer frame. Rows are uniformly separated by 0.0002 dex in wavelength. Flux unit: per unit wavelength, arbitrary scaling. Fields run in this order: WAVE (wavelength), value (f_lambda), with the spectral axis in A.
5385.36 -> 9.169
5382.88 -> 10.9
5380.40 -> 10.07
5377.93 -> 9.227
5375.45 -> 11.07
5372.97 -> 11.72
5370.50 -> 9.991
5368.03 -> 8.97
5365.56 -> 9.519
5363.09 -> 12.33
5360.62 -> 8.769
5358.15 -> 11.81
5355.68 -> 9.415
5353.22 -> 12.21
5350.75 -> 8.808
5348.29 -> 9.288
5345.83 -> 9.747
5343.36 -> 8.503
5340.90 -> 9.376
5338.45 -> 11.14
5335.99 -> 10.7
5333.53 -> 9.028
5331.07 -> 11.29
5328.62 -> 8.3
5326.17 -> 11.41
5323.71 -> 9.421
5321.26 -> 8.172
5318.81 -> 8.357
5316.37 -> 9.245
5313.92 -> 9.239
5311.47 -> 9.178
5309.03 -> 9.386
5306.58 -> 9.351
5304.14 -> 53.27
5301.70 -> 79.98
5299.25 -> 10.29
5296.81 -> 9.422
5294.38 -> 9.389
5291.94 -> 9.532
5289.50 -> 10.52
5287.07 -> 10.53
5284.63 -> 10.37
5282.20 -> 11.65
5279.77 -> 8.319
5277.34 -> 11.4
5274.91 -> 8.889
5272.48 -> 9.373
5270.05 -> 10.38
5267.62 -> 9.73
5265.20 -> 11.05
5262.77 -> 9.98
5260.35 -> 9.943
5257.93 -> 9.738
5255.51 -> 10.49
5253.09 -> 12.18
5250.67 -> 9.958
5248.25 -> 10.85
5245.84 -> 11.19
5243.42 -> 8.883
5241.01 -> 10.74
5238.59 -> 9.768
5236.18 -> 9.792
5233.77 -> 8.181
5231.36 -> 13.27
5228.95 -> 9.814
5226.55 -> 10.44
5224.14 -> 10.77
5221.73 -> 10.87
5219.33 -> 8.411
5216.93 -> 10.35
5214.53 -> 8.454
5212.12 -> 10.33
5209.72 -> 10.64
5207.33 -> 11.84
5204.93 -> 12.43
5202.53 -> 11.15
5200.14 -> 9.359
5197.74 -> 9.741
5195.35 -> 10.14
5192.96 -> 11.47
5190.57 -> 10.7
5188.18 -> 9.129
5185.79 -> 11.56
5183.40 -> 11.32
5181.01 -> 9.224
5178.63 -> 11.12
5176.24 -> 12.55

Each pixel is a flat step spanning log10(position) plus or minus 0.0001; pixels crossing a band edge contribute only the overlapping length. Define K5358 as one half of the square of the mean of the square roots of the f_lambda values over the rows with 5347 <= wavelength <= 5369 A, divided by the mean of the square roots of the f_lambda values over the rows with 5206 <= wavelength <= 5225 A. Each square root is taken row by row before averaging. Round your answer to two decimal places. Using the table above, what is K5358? 1.58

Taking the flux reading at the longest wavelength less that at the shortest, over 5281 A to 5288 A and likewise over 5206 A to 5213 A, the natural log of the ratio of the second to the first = 0.3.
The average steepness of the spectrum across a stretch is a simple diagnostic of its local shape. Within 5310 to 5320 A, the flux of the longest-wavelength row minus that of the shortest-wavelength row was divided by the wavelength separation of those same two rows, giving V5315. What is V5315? -0.11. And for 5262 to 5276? -0.09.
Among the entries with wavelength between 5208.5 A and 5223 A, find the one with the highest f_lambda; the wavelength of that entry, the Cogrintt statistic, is 5221.73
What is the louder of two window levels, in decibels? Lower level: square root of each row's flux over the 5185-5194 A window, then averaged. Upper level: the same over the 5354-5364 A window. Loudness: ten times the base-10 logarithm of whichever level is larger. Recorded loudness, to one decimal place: 5.1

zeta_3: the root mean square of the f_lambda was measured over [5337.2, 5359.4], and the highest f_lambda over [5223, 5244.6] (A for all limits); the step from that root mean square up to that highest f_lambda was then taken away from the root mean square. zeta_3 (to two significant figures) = 7.0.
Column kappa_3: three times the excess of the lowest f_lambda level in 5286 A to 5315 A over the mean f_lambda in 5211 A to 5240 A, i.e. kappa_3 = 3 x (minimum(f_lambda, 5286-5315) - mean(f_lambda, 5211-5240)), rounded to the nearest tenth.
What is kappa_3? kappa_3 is -2.6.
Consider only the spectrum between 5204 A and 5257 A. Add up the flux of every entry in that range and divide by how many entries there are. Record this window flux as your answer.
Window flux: 10.4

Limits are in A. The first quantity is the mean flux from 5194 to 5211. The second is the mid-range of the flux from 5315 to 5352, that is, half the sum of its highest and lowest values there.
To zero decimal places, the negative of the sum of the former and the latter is -21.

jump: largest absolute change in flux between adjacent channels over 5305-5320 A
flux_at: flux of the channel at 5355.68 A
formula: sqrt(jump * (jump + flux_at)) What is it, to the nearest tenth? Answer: 3.0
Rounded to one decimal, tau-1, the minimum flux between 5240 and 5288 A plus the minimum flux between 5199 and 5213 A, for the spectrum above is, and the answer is 17.7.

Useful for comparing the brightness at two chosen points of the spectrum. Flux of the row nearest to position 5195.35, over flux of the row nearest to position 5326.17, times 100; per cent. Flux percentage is 89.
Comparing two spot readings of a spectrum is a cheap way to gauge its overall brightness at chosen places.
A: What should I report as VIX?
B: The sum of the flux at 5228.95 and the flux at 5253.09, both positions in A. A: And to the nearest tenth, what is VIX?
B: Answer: 22.0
